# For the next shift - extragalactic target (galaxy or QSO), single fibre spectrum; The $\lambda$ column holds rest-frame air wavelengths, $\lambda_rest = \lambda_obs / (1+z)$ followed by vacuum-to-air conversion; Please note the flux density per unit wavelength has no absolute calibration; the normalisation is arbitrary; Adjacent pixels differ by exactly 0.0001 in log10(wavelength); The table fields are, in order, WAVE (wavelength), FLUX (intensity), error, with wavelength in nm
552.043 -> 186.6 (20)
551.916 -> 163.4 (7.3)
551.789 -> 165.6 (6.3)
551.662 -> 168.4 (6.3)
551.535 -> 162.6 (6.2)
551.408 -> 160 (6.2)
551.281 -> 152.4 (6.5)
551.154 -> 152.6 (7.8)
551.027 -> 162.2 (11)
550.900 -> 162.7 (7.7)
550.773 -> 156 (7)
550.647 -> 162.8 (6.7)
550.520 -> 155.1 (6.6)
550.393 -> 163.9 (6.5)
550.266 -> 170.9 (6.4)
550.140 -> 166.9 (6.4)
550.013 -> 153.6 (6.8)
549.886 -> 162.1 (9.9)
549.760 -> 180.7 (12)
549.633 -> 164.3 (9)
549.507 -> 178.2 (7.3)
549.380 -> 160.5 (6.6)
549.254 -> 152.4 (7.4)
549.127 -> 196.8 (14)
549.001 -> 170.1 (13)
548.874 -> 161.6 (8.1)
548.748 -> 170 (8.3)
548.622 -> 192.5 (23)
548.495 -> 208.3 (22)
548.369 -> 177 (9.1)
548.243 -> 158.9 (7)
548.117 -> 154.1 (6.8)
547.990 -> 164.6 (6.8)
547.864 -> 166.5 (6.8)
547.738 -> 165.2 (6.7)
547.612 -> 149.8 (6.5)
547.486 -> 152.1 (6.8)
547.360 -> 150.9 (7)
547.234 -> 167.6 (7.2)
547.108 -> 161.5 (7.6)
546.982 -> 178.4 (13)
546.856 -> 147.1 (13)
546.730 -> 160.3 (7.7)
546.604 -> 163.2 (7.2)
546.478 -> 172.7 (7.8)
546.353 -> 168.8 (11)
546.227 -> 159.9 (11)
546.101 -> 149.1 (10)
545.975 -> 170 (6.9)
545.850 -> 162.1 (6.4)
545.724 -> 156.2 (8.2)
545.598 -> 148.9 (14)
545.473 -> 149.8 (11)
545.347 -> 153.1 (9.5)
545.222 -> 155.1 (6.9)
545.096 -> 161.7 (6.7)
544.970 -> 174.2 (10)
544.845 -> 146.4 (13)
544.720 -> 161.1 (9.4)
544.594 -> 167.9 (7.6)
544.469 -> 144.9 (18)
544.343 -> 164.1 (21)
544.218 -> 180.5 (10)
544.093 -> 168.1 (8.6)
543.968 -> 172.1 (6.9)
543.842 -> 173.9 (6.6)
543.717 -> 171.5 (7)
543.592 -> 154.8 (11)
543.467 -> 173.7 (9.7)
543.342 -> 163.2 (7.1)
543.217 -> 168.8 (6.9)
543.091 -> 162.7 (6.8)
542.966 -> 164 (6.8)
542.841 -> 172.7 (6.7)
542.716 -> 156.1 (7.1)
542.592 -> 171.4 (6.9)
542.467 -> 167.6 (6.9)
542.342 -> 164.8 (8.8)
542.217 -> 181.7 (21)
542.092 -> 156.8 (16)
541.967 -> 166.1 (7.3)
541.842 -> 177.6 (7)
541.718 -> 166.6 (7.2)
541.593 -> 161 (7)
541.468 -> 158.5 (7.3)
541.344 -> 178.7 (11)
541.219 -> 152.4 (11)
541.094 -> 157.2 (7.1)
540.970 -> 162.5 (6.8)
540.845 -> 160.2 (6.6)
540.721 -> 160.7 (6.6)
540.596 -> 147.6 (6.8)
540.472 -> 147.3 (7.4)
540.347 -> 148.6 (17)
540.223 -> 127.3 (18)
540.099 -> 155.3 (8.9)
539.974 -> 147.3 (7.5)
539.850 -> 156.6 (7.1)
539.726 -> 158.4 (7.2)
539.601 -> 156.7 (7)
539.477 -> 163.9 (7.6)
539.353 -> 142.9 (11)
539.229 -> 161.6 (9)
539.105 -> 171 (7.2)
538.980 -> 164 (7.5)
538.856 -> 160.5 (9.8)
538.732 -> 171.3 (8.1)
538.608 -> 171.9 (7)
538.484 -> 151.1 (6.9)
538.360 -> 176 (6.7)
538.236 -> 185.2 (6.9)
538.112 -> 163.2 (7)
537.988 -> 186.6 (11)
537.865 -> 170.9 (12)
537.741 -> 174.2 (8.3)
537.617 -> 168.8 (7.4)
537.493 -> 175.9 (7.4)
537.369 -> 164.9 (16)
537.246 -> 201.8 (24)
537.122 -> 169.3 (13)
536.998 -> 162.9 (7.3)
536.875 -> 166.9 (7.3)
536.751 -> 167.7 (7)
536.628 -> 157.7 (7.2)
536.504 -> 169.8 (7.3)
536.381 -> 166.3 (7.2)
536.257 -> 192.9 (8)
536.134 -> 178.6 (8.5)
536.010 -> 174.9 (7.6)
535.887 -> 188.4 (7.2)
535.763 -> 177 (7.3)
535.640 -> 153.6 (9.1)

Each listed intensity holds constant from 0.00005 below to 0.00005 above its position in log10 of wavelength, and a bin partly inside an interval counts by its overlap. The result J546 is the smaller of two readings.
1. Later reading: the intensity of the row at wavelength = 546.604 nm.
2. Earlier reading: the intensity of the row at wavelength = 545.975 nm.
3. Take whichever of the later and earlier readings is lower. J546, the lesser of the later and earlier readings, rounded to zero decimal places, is 163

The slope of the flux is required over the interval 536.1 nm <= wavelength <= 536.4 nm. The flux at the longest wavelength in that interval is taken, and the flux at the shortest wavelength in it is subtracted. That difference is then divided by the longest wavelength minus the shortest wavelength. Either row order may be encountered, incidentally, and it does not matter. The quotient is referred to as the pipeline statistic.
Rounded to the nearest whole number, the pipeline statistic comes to -50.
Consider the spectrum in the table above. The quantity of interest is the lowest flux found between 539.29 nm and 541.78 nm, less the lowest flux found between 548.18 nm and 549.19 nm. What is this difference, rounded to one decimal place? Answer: -31.6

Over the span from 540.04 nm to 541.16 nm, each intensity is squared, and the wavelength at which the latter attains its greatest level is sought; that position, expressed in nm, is 540.970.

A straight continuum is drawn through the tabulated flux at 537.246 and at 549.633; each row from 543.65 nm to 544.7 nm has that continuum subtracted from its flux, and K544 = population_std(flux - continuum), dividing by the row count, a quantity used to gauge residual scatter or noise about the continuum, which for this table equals 9.4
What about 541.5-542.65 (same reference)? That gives 7.6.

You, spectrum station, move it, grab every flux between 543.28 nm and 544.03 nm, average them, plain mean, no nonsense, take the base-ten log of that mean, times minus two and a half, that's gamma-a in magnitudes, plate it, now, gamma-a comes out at -5.56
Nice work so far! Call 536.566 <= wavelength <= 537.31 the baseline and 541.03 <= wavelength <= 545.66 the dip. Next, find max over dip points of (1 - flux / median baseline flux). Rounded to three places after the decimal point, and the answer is 0.134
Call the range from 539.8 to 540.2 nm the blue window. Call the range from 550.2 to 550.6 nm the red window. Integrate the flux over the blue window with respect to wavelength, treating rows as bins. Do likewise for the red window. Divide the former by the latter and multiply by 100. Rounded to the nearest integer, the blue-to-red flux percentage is 92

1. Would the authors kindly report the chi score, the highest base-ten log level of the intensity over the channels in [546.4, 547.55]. 2.25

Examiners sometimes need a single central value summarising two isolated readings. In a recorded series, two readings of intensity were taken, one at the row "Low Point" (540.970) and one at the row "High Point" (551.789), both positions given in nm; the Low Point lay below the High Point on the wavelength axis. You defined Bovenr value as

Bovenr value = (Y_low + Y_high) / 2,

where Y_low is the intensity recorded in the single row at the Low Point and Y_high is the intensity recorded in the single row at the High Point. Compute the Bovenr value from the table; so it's 164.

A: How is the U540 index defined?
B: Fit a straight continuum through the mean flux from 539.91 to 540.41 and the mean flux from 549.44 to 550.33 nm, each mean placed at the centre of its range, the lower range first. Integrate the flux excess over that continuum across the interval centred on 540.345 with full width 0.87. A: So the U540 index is 2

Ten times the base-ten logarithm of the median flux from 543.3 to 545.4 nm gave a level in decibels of 22.2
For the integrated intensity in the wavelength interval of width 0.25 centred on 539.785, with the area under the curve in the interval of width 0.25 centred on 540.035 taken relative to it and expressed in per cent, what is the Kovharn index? 96.1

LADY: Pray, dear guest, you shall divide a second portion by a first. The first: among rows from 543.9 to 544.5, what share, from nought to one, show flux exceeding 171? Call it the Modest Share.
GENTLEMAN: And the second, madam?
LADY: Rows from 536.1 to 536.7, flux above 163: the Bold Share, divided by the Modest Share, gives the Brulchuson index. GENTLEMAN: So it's 2.0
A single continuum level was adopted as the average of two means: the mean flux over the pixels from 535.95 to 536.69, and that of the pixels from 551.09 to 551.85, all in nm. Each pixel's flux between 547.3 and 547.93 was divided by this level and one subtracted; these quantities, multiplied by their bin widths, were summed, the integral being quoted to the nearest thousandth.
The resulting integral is -0.037 nm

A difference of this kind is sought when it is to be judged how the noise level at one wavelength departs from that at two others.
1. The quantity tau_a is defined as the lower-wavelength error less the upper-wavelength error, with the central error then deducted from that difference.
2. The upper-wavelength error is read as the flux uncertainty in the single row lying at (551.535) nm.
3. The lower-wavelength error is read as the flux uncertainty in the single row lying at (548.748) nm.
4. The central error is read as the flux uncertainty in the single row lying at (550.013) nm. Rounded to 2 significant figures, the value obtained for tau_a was -4.7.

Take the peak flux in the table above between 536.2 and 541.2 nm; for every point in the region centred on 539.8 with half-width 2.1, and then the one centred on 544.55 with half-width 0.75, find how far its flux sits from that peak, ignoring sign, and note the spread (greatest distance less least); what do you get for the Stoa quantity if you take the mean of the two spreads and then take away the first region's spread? -12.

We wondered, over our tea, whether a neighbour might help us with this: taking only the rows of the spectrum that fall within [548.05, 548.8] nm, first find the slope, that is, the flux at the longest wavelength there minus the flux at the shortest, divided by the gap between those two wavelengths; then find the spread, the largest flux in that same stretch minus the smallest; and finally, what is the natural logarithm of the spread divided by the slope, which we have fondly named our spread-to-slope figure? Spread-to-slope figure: 0.77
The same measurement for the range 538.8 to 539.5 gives 1.64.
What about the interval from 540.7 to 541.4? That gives -0.09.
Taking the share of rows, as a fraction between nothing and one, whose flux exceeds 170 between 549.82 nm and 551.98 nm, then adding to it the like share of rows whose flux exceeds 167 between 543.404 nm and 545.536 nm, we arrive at 0.53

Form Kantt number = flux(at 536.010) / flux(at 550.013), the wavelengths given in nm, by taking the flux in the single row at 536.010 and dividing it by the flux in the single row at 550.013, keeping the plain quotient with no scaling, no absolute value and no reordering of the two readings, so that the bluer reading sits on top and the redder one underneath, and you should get 1.14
